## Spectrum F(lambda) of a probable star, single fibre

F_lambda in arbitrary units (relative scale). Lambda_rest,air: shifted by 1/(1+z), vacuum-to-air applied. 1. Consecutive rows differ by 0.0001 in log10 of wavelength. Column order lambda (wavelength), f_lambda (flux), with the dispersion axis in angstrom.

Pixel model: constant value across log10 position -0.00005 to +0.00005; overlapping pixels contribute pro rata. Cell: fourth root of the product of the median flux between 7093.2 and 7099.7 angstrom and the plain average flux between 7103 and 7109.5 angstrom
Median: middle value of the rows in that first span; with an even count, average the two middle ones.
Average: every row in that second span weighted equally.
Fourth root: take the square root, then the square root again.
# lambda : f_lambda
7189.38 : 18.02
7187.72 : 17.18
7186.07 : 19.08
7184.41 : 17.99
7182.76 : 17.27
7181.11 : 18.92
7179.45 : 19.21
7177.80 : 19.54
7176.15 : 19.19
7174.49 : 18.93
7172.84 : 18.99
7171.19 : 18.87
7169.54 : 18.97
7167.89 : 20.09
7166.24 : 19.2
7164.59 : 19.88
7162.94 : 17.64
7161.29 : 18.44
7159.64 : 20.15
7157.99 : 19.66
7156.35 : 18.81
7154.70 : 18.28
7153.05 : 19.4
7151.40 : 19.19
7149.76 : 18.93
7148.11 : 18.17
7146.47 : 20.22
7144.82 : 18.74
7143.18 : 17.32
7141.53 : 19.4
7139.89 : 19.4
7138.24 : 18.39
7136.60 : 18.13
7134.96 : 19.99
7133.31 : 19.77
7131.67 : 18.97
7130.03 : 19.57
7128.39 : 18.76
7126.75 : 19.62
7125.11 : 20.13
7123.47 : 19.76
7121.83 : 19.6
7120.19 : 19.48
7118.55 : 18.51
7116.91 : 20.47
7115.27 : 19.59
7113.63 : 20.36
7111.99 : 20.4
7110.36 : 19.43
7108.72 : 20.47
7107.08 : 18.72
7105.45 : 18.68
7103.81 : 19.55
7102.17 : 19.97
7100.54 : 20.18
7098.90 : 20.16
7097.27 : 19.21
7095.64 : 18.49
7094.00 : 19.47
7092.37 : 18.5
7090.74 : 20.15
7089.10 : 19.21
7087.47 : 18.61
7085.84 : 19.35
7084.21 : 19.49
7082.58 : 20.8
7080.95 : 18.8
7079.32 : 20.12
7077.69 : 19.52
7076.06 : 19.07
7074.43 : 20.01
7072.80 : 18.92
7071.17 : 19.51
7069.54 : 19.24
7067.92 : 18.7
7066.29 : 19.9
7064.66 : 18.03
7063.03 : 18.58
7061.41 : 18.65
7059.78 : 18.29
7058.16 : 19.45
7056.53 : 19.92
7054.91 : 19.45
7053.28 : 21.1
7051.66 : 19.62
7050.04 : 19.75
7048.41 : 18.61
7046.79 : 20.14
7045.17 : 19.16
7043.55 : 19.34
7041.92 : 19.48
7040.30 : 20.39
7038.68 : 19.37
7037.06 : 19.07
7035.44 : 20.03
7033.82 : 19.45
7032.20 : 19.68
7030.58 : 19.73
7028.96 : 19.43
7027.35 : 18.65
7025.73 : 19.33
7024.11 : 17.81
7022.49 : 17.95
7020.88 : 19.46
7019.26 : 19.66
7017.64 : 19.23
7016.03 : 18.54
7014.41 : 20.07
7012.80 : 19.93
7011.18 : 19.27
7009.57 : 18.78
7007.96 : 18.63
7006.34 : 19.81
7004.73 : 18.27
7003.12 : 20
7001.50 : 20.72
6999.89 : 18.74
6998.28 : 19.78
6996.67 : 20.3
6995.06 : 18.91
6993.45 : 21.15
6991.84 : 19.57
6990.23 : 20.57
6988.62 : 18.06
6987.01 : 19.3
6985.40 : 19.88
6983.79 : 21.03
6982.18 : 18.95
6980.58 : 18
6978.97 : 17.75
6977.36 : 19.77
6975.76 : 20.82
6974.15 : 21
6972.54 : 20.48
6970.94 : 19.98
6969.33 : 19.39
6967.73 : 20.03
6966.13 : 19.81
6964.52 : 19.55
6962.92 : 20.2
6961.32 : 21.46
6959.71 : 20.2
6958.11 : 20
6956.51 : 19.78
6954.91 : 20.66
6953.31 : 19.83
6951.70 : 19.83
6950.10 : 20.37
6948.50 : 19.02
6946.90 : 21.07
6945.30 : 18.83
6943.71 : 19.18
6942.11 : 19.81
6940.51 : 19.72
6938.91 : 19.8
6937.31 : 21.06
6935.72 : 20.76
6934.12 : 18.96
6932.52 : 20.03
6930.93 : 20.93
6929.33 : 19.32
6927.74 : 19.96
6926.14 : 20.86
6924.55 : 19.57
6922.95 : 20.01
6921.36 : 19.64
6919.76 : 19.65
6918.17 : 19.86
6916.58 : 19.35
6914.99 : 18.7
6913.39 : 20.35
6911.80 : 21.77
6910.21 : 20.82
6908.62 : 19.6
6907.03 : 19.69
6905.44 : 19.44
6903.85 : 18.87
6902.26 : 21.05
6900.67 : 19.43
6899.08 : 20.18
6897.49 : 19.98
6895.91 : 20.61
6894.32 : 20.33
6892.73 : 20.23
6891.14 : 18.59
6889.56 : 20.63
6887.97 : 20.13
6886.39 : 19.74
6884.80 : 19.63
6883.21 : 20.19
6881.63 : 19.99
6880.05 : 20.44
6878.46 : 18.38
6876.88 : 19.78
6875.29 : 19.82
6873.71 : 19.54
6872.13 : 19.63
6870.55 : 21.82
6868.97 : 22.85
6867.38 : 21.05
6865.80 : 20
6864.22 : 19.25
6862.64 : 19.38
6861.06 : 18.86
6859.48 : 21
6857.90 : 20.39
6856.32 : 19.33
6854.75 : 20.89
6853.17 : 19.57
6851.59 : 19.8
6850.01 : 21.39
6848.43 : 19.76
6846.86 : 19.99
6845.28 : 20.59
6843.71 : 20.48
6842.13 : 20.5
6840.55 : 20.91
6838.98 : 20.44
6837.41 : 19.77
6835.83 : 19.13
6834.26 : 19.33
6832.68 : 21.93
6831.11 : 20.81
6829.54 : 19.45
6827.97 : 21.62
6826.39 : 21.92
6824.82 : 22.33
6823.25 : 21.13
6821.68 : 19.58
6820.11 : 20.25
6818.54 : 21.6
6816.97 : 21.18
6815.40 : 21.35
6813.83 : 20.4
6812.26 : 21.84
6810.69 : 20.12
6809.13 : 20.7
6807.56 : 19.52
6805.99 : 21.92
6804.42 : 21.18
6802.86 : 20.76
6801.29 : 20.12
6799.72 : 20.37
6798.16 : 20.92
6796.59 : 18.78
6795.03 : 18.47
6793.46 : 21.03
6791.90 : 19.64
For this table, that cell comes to 4.40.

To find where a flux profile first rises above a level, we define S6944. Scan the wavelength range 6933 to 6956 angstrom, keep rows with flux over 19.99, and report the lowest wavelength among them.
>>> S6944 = 6935.72 angstrom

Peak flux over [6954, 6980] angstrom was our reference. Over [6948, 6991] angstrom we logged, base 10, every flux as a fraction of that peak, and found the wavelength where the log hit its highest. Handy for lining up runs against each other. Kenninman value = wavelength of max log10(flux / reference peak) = 6961.32 angstrom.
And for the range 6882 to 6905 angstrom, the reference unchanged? 6902.26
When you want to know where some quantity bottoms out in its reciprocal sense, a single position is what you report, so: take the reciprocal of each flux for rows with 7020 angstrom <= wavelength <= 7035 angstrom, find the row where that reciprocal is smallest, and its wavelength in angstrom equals 7030.58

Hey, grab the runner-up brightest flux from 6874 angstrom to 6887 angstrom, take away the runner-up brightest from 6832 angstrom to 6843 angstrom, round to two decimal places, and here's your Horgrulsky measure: -0.72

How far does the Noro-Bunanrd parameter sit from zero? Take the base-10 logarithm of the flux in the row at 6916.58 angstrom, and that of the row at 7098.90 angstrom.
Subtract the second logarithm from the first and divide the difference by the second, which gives -0.014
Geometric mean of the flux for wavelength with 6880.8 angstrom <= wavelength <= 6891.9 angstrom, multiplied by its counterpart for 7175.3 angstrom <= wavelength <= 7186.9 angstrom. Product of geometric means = 371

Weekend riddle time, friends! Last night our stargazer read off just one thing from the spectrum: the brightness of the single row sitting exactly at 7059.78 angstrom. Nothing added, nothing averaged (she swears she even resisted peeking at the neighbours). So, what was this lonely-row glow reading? 18.29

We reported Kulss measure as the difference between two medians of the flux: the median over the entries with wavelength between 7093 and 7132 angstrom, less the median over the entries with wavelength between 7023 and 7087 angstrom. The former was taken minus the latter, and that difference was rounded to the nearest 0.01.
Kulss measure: 0.13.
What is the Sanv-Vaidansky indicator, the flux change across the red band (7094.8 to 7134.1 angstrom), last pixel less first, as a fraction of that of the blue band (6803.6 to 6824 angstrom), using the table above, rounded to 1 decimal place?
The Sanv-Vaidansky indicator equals -25.6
